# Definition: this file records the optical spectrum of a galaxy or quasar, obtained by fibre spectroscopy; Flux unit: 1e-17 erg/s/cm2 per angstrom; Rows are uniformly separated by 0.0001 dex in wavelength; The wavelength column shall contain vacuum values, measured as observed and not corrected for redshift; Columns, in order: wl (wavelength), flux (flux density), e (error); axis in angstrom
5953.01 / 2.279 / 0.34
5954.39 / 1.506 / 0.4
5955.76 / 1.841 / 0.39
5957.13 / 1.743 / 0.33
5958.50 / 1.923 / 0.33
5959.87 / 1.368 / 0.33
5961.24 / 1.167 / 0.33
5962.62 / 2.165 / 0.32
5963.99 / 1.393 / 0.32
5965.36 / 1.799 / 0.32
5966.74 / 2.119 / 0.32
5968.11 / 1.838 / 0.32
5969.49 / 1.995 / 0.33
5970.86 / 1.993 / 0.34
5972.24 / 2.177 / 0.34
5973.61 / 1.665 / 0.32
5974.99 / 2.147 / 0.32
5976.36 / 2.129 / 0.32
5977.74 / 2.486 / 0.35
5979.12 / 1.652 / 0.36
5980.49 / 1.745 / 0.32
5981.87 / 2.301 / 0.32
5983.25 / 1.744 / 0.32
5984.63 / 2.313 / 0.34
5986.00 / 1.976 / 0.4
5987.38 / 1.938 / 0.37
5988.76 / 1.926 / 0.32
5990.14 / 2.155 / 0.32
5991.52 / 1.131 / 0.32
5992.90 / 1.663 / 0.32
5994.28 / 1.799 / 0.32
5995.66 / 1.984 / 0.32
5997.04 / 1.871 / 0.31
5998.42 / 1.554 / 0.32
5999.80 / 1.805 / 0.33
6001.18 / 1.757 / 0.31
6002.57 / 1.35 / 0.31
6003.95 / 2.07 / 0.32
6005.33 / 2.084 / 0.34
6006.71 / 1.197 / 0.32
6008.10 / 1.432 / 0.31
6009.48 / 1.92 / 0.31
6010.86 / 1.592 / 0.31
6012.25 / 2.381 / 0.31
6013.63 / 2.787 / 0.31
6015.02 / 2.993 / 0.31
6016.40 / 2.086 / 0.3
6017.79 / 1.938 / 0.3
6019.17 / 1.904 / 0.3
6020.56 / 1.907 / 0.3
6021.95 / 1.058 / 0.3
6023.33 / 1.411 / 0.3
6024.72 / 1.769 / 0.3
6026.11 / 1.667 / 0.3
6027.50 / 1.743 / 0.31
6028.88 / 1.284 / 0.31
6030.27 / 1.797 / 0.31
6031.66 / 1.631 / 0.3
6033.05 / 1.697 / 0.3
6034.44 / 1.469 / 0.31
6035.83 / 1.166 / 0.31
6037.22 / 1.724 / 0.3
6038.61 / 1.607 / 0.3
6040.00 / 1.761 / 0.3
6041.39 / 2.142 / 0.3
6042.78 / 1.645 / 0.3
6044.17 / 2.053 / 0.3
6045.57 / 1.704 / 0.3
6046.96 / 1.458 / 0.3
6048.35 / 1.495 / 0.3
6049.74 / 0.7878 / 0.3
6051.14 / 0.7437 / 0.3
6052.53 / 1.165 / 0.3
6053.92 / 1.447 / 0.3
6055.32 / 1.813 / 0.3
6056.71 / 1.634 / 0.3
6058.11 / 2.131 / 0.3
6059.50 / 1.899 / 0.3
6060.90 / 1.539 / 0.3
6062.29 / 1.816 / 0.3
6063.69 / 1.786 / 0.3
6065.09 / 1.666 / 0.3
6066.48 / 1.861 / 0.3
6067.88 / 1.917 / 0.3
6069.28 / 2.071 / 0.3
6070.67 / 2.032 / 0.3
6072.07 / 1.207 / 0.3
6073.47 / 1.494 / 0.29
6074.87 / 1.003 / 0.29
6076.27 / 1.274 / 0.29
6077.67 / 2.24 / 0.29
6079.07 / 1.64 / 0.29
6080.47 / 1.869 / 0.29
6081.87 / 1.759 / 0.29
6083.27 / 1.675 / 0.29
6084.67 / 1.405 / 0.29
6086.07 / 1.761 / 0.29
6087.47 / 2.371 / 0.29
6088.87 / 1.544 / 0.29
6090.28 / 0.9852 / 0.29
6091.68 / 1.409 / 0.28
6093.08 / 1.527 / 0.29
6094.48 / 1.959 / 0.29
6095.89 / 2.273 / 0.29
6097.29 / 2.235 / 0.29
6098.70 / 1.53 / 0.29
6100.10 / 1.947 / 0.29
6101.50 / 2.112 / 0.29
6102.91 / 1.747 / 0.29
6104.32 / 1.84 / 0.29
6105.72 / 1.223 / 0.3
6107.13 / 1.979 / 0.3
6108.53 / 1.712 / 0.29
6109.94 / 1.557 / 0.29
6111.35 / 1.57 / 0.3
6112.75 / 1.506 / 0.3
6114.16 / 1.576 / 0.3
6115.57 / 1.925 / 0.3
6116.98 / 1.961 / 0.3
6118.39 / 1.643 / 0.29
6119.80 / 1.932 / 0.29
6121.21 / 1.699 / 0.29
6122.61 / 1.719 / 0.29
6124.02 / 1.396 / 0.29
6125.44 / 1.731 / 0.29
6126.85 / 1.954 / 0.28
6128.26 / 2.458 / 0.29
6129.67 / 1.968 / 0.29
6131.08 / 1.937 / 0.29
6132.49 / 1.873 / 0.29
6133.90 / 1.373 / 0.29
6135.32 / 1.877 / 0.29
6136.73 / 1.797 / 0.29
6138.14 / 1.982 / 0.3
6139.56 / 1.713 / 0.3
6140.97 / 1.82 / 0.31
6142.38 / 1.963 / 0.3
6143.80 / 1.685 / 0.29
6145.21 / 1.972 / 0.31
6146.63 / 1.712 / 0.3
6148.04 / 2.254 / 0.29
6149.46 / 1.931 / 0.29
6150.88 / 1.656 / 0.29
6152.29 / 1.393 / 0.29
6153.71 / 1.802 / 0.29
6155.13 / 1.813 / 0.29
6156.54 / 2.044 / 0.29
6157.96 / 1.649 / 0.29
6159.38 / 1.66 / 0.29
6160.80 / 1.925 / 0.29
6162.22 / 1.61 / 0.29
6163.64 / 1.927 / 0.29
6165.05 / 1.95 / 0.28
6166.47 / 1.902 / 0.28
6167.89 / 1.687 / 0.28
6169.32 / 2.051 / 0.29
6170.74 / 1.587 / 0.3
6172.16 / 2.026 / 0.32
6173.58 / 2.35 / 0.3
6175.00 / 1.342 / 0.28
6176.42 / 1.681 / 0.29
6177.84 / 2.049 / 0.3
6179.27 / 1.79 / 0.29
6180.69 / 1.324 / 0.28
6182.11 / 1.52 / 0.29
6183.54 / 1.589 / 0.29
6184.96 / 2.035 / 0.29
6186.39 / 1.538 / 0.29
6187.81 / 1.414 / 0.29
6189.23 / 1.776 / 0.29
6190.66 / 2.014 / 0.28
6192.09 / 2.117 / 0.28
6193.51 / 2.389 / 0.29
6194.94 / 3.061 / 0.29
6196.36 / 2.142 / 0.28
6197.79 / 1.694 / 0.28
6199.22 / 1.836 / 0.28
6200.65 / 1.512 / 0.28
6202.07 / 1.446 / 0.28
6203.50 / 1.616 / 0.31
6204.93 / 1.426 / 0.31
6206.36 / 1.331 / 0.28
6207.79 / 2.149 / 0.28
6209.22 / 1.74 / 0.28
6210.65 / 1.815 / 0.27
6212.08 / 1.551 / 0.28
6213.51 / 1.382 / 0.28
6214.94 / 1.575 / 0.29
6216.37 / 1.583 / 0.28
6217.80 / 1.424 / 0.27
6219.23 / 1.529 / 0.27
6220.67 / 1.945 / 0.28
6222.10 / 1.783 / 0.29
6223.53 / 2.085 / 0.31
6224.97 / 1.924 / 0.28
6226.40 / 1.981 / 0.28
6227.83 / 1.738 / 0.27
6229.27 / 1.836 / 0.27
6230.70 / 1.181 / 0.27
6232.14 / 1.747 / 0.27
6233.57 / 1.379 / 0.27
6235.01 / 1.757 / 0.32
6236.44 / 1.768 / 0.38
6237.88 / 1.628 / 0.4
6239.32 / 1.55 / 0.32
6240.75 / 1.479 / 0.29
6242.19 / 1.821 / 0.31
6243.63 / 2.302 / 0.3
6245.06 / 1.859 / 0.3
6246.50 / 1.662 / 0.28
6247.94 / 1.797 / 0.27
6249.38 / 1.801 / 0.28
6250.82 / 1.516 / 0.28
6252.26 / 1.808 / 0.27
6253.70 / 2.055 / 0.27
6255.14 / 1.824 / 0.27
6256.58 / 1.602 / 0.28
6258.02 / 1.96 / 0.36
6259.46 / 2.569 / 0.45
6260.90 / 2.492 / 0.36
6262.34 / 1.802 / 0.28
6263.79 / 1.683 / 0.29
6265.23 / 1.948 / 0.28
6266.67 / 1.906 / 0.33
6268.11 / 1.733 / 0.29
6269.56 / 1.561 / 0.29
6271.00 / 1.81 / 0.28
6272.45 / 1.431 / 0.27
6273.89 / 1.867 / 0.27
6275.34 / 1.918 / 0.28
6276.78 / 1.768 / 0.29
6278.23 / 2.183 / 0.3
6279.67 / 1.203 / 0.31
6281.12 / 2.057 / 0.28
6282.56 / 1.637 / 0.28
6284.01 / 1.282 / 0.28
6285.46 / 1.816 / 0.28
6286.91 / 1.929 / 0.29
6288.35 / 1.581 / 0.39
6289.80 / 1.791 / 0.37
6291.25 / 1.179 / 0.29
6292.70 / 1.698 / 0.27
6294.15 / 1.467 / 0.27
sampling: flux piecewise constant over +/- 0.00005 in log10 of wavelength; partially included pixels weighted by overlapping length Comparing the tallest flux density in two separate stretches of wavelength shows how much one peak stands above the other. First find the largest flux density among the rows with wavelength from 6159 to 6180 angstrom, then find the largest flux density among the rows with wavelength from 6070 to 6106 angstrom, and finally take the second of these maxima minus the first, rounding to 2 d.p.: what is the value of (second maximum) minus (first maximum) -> 0.02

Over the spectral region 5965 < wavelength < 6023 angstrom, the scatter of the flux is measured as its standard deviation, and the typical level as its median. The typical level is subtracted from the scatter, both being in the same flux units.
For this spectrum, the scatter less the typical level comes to -1.54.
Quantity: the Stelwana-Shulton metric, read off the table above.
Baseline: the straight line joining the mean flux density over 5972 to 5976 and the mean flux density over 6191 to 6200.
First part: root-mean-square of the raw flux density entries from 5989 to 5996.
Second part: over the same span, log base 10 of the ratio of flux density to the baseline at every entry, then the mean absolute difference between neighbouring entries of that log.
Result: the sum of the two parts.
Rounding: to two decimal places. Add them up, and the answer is 1.91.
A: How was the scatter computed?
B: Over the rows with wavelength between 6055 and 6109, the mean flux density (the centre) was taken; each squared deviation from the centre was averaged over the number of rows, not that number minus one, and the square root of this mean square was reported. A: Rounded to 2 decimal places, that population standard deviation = 0.33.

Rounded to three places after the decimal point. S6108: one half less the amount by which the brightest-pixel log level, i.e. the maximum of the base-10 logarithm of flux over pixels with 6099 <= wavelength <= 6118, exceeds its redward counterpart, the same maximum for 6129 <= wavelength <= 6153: 0.528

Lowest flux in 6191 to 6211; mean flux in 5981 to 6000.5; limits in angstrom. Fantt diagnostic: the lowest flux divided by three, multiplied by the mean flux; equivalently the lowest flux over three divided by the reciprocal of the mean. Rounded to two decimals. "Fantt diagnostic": 0.83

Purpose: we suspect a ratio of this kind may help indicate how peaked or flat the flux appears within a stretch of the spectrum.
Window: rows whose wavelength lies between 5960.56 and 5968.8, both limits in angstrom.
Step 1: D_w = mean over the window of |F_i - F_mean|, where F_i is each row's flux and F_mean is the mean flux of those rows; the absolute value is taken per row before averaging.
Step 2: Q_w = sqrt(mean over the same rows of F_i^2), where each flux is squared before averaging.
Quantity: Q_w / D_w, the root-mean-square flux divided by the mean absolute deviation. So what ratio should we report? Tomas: 5.7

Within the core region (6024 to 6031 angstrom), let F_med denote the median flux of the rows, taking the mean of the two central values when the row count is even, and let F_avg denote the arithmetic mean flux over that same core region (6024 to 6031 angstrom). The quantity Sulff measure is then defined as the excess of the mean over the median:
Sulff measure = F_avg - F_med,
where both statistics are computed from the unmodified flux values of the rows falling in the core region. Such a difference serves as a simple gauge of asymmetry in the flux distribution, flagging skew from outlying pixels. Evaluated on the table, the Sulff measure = -0.09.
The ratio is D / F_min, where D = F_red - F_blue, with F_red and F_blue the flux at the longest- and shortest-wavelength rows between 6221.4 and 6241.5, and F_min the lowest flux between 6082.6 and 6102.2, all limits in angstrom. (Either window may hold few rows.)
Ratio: -0.31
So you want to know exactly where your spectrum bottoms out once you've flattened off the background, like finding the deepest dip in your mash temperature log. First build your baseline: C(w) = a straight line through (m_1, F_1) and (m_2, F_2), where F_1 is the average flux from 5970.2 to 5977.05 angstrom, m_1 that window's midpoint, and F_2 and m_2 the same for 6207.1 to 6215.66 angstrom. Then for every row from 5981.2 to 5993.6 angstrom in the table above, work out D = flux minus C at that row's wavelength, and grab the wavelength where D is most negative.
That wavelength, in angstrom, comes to 5991.52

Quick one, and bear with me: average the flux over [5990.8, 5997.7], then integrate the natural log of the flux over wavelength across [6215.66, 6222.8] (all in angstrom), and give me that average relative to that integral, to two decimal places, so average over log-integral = 0.48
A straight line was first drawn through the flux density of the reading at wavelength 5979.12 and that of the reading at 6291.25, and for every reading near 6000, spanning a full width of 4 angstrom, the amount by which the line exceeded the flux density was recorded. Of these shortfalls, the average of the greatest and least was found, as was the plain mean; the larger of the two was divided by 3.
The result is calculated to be -0.02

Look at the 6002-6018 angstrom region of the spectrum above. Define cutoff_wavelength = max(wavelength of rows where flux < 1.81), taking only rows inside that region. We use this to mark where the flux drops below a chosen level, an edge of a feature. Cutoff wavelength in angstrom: 6010.86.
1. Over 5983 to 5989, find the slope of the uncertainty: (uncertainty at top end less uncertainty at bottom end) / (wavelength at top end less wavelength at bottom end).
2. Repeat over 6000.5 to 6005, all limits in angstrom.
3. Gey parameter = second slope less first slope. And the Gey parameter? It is 0.0036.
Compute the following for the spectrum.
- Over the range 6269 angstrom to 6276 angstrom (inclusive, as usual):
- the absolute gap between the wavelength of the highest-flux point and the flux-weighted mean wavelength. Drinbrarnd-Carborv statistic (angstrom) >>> 2.8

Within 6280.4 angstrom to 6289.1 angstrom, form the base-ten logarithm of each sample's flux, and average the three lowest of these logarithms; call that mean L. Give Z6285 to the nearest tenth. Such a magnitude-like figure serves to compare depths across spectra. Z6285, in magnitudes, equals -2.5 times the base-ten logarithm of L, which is 1.9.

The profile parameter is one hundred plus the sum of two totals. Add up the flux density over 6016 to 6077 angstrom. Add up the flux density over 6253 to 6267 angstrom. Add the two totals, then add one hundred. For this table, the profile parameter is 191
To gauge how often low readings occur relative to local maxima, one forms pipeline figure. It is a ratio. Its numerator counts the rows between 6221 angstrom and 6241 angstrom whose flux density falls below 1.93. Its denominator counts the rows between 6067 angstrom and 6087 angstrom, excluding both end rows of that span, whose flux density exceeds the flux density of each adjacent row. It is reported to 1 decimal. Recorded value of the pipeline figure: 3.0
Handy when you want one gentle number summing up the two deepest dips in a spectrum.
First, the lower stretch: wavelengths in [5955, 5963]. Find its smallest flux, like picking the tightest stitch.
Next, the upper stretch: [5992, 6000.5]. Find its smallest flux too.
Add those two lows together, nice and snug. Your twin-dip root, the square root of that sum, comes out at 1.65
